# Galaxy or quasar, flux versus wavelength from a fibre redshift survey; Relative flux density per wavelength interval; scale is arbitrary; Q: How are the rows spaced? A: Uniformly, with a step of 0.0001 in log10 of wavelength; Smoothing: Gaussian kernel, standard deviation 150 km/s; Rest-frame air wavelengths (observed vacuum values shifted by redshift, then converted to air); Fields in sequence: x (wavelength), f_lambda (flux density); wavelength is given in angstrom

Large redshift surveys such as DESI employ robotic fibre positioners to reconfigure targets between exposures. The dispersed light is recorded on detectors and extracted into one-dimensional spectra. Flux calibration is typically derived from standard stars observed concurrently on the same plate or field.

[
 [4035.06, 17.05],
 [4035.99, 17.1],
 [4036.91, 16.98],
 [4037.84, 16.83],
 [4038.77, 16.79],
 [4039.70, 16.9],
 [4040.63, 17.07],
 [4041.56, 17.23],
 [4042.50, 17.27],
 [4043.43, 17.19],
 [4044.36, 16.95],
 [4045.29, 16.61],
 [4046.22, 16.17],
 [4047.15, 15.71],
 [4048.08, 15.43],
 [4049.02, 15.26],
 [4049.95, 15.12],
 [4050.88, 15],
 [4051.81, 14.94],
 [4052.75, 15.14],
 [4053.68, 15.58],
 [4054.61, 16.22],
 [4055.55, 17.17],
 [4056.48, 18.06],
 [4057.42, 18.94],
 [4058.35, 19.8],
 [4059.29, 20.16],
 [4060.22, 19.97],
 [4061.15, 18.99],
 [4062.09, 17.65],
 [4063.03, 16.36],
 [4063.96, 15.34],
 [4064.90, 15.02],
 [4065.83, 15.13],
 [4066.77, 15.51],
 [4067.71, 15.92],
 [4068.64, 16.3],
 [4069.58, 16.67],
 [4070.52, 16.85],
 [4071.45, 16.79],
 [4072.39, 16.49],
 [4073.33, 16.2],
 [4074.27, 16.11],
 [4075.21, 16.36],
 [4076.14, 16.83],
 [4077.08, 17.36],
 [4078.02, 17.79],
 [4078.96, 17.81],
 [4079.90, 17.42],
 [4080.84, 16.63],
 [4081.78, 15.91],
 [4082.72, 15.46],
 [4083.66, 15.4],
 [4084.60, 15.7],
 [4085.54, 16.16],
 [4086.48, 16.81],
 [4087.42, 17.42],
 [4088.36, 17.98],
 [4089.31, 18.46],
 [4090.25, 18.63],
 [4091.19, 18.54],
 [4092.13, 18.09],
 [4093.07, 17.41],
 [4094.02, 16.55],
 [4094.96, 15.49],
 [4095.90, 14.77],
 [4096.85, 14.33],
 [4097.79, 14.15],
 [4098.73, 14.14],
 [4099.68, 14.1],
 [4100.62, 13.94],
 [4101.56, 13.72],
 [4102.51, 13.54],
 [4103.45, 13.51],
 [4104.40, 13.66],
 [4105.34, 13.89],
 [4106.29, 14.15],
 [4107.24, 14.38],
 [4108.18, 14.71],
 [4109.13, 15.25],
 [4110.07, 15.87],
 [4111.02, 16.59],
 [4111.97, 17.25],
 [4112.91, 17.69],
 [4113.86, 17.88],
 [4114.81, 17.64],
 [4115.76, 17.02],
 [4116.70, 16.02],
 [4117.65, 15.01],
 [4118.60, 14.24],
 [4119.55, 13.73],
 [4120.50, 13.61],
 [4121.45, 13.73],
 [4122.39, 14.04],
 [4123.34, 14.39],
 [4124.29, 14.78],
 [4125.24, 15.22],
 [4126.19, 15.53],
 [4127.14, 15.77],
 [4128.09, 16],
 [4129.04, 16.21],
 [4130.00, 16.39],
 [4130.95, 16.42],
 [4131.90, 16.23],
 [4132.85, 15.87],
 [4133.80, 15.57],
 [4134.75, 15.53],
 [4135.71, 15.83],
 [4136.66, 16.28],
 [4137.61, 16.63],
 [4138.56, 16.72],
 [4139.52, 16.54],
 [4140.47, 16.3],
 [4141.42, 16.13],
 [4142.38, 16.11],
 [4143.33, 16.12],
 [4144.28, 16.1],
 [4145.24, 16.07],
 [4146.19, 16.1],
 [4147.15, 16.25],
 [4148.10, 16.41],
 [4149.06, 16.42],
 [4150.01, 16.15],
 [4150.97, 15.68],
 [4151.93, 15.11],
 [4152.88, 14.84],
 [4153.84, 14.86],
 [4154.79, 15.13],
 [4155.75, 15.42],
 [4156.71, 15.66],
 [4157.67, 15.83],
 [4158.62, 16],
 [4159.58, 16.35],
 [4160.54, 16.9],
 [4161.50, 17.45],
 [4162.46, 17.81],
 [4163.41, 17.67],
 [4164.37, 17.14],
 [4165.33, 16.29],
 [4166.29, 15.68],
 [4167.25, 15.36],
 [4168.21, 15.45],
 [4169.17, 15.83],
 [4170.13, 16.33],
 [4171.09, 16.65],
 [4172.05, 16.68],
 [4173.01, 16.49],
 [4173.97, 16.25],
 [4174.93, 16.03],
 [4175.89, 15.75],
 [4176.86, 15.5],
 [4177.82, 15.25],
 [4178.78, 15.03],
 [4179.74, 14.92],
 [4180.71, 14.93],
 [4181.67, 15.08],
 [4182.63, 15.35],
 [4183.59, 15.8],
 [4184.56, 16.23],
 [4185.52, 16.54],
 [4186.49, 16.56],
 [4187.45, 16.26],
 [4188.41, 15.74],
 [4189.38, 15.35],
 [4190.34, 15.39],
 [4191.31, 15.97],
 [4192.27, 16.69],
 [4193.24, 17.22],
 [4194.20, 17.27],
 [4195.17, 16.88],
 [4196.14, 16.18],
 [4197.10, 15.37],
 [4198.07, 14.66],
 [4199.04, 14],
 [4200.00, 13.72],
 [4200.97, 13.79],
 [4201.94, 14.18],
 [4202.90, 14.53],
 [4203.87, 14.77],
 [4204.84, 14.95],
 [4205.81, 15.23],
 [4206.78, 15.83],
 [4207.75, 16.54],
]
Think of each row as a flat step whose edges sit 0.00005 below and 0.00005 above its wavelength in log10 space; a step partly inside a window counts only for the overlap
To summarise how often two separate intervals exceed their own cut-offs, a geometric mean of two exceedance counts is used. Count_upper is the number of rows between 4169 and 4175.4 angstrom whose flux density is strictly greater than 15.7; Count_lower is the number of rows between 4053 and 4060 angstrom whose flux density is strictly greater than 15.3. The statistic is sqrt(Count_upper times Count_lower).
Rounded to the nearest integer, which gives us 7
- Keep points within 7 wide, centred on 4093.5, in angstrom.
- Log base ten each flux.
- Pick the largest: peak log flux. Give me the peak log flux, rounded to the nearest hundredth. 1.27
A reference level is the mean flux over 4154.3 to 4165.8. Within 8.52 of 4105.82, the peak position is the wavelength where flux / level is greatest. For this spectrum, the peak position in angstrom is 4113.86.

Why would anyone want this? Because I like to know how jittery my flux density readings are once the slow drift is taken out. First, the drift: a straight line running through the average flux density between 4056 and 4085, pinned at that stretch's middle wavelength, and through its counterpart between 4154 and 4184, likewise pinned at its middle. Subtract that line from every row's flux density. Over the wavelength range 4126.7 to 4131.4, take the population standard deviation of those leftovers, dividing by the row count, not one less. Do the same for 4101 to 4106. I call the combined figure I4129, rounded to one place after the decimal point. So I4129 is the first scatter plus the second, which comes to 0.4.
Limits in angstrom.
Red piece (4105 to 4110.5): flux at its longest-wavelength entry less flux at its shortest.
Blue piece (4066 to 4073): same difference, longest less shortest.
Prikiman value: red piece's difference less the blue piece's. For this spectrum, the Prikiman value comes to 1.0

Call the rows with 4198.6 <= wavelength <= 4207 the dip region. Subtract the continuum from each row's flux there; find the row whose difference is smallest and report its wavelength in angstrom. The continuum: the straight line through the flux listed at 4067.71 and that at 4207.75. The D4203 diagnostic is 4200.00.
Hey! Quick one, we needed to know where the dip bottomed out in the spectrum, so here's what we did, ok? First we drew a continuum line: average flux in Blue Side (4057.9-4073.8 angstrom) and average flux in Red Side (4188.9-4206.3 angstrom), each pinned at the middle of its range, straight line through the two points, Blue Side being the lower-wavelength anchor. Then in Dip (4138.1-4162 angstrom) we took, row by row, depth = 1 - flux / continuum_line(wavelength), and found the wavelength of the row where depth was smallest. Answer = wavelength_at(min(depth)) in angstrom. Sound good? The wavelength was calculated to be 4161.50 angstrom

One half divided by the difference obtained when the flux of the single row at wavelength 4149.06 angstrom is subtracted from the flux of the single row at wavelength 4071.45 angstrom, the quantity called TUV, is 1.35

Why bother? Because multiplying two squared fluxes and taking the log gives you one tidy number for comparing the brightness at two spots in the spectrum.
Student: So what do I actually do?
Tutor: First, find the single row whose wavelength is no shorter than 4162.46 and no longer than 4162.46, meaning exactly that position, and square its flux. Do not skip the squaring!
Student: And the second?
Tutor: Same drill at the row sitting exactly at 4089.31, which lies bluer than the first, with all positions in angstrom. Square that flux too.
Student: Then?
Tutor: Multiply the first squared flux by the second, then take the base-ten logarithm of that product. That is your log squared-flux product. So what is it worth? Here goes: 5.03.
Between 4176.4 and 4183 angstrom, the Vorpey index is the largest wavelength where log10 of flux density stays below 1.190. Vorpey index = 4182.63 angstrom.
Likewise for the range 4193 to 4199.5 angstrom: 4199.04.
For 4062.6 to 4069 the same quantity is 4065.83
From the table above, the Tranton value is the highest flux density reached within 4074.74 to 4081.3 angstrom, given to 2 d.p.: 17.81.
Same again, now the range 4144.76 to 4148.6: 16.41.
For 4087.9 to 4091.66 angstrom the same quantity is 18.63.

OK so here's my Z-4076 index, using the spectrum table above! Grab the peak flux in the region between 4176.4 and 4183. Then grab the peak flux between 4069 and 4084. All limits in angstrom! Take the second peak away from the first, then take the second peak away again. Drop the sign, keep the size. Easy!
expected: 20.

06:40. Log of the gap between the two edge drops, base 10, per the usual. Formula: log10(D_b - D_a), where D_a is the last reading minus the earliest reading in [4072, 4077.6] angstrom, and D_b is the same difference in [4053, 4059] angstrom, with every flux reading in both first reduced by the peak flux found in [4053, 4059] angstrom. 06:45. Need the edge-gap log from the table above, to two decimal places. 0.53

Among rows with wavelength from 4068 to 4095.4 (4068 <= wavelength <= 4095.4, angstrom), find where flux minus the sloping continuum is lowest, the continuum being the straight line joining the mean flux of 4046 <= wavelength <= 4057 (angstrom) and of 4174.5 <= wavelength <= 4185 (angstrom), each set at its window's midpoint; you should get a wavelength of 4083.66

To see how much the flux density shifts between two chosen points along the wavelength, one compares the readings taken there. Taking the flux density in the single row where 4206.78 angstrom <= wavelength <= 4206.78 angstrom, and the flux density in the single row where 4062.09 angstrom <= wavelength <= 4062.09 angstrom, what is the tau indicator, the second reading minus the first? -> 1.8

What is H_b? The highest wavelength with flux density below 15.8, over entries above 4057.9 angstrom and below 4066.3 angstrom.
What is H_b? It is 4065.83 angstrom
